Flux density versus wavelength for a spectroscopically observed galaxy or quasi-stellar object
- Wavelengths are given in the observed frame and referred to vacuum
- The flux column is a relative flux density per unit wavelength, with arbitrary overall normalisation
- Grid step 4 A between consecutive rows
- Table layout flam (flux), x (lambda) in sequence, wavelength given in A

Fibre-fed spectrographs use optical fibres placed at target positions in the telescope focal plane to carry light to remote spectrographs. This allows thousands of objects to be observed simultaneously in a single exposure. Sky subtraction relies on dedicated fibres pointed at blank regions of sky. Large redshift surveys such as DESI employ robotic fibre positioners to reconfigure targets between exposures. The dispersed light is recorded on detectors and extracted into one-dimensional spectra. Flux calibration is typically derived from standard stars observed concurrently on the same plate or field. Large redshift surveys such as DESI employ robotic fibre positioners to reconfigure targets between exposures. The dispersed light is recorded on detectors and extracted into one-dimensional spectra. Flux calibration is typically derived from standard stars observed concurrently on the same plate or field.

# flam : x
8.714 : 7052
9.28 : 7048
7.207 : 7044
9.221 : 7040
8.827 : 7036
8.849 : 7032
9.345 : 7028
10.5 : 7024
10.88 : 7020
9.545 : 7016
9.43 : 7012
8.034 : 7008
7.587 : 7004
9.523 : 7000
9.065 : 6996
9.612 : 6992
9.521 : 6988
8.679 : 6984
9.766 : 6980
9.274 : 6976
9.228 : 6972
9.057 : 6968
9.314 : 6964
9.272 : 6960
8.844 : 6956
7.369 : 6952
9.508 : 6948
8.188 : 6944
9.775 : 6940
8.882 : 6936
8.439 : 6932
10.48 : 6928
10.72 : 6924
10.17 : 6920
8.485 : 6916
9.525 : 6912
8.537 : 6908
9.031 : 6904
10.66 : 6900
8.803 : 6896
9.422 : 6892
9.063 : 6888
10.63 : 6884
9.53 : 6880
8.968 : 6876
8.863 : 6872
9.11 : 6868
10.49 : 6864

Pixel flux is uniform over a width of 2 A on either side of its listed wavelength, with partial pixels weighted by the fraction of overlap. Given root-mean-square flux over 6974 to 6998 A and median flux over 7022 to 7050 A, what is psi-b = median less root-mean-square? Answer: -0.11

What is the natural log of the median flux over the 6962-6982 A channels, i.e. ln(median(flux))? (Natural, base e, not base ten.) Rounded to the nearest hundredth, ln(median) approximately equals 2.23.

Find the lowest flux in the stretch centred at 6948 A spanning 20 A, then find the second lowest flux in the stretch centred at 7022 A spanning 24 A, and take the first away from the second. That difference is 2.0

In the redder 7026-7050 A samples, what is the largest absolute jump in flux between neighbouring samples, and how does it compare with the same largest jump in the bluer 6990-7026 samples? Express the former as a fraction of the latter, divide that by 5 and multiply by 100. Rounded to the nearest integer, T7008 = 21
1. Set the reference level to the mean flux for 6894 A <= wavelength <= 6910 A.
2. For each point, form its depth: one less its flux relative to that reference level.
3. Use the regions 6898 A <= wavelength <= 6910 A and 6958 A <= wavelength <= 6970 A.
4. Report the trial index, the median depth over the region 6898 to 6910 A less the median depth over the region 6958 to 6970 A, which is 0.026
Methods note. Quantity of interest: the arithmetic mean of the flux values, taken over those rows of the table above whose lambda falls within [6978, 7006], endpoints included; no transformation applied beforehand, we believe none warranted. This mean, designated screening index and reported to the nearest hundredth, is 9.11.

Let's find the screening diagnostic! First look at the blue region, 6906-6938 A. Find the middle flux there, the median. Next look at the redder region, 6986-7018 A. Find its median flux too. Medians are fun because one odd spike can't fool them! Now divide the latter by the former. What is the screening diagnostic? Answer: 1.03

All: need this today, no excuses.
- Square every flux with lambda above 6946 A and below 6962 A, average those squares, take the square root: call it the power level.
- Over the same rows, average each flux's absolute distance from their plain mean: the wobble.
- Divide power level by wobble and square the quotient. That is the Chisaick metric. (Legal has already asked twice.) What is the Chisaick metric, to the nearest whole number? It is 162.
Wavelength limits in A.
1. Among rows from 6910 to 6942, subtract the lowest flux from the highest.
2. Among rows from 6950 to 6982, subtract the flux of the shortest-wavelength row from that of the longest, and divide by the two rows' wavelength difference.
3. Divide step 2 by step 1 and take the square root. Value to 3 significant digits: 0.194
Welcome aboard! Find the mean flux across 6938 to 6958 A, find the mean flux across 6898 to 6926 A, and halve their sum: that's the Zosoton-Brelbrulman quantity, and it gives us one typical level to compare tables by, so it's 9.16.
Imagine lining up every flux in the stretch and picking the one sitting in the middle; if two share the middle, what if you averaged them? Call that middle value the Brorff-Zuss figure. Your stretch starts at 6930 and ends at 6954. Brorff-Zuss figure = 8.7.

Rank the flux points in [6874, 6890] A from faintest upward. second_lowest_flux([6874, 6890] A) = 9.063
